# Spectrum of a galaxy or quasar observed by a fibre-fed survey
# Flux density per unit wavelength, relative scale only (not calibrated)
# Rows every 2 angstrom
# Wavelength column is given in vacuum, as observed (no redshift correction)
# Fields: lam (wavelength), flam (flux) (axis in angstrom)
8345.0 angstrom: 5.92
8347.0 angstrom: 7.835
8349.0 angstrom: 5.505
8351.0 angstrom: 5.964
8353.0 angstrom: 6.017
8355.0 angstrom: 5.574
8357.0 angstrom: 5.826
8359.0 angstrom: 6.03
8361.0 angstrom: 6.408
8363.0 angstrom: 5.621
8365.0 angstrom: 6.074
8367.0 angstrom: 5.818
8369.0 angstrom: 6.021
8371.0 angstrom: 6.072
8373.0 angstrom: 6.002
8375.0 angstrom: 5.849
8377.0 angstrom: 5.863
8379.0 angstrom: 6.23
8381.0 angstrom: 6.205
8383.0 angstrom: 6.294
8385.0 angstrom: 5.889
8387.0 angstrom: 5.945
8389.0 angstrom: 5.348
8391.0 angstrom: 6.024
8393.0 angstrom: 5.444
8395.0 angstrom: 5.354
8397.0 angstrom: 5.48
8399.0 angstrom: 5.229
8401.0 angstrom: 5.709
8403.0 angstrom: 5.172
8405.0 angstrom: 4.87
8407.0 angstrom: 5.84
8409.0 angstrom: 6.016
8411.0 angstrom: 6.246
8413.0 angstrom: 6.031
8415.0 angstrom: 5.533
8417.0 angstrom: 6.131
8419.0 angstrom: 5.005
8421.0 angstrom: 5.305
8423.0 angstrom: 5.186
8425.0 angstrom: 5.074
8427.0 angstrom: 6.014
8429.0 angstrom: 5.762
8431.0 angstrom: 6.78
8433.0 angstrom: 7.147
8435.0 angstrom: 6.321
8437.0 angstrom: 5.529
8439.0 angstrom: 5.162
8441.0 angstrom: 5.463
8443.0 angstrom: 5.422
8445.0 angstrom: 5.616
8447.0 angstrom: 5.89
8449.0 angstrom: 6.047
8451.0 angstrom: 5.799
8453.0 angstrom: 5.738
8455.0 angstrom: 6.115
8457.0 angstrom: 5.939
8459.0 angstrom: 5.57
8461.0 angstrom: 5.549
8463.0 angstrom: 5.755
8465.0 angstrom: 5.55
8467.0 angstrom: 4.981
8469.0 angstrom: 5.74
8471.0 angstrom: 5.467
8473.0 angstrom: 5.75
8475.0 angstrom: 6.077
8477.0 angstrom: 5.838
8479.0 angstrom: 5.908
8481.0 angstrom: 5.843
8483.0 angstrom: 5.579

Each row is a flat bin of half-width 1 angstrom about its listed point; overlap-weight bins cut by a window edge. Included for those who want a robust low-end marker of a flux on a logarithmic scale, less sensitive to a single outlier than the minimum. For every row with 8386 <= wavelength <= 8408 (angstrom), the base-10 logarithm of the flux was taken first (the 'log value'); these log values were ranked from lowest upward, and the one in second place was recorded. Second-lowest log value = 0.714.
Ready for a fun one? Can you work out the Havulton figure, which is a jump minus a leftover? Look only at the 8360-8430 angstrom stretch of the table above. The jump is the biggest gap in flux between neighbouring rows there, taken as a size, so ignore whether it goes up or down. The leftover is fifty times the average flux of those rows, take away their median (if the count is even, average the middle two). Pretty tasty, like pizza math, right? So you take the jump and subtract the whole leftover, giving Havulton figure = -280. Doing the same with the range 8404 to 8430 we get -274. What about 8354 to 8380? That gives -291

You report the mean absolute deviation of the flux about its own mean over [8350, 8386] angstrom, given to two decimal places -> 0.17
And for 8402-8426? 0.43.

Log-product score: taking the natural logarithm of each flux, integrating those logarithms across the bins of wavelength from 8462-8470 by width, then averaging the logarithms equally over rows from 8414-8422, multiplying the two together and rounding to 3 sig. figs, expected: 23.2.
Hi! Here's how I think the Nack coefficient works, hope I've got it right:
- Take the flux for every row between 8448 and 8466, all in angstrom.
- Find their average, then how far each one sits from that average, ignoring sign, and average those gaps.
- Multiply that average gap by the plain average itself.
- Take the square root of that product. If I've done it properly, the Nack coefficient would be 0.99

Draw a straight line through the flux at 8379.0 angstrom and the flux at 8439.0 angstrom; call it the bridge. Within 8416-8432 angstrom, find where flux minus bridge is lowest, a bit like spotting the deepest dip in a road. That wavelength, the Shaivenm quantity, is 8419.0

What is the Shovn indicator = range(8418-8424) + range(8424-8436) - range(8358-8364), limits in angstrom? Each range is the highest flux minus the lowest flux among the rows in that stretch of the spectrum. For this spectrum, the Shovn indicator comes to 1.6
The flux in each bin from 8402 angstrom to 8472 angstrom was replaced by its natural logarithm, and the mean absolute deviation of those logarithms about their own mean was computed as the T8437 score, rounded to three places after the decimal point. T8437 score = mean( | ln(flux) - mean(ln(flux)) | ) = 0.066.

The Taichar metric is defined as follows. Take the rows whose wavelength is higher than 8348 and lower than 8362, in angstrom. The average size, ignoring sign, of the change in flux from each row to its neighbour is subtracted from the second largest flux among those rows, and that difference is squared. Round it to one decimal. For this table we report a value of 32.9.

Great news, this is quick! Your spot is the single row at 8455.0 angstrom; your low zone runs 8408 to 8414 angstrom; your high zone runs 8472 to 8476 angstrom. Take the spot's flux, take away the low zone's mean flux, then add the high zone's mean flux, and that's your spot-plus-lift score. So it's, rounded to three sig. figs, 5.93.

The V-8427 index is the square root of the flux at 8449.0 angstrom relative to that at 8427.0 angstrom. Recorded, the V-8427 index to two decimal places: 1.00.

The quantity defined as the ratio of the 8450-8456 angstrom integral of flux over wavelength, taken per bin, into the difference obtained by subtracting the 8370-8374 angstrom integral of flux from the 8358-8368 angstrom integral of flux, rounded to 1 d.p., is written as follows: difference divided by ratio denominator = 1.0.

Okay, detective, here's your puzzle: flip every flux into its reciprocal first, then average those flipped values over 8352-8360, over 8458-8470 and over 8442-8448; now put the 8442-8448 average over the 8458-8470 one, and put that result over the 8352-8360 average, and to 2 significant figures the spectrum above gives 5.7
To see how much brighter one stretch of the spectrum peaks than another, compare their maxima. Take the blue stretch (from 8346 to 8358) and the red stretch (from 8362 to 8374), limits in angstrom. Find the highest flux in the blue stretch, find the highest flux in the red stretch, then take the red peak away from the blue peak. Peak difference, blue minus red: 1.8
